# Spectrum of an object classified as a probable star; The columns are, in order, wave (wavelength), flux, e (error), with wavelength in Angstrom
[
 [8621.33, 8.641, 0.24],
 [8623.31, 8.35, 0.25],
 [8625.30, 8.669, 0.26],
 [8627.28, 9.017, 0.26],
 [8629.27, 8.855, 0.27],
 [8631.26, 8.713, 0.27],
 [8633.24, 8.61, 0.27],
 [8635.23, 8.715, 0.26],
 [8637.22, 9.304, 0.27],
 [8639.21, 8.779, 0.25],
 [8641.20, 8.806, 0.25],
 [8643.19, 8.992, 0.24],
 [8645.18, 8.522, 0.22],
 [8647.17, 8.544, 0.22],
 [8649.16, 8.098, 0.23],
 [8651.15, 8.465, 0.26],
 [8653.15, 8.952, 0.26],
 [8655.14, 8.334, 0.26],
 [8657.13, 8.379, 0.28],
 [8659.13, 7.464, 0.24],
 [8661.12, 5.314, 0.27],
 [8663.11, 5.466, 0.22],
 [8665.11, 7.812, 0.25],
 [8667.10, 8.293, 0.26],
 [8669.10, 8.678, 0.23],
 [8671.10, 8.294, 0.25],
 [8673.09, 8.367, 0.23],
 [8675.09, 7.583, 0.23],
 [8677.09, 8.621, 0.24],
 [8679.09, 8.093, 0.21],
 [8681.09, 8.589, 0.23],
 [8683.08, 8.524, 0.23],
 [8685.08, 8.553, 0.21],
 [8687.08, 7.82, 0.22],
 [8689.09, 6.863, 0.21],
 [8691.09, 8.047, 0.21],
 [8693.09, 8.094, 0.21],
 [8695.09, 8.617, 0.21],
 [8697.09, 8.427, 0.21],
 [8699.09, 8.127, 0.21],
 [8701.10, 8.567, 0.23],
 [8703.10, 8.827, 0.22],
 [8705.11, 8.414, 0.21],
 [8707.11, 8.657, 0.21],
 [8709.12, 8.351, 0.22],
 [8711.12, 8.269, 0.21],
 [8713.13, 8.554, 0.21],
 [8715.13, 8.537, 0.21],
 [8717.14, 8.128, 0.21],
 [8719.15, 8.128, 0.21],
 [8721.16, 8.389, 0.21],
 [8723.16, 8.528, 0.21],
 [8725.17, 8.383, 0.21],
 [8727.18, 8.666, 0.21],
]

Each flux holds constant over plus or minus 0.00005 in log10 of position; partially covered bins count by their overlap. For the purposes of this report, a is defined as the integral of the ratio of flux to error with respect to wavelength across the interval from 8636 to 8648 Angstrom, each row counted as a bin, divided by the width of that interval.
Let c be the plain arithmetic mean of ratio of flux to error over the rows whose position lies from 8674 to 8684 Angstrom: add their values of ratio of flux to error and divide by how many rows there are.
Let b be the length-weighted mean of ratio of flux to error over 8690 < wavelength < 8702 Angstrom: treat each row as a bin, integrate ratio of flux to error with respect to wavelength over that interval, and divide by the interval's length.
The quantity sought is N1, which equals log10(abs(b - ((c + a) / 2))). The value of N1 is 0.40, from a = 36.5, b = 39.0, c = 36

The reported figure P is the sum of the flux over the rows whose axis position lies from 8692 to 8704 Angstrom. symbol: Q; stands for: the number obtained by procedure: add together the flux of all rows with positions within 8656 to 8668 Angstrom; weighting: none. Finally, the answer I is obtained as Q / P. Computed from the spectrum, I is 0.84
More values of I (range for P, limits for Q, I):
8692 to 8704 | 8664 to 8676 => 0.97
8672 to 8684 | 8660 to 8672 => 0.88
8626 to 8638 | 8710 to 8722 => 0.94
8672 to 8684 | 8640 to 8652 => 1.03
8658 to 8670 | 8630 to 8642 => 1.23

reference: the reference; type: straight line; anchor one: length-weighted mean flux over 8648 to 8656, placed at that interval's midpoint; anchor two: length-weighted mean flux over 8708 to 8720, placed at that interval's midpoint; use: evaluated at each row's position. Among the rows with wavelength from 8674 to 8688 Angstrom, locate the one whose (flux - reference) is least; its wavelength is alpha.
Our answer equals 8675.09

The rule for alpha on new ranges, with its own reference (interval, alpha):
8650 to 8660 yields 8659.13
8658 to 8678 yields 8661.12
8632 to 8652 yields 8649.16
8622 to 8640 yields 8623.31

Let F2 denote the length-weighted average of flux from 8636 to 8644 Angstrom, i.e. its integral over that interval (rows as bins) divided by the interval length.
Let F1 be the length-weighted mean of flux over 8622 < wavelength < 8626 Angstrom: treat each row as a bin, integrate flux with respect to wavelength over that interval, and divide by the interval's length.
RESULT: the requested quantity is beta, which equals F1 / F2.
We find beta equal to 0.95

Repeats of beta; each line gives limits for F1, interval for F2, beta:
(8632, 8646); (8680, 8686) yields 1.03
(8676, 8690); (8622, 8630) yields 0.93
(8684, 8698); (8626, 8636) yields 0.92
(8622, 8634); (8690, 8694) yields 1.08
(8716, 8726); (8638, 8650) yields 0.96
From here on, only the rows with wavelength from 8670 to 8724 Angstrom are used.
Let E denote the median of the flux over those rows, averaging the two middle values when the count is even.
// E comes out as 8.39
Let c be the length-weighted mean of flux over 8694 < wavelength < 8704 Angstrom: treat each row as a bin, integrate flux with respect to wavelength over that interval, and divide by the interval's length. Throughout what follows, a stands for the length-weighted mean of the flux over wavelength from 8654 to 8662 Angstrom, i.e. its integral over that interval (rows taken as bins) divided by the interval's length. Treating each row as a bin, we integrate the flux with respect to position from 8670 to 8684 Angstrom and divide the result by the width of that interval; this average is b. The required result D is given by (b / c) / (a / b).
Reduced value 1.09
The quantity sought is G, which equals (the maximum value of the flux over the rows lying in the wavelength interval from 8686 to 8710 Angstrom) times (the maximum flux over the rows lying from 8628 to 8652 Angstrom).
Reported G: 82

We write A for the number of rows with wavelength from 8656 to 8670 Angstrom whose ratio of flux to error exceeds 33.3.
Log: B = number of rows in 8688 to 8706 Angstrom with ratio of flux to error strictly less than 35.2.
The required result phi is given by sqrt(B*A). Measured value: 1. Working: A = 1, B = 1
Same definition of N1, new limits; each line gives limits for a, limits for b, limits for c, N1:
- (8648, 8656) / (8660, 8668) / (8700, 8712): 0.98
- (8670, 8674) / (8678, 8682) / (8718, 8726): -0.25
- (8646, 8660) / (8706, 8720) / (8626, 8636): 0.80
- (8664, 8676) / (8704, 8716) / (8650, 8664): 0.93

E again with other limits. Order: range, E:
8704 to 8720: 8.38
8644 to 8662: 8.38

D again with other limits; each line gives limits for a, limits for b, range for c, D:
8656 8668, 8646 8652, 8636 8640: 1.09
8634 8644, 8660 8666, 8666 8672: 0.51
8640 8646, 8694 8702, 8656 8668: 1.14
